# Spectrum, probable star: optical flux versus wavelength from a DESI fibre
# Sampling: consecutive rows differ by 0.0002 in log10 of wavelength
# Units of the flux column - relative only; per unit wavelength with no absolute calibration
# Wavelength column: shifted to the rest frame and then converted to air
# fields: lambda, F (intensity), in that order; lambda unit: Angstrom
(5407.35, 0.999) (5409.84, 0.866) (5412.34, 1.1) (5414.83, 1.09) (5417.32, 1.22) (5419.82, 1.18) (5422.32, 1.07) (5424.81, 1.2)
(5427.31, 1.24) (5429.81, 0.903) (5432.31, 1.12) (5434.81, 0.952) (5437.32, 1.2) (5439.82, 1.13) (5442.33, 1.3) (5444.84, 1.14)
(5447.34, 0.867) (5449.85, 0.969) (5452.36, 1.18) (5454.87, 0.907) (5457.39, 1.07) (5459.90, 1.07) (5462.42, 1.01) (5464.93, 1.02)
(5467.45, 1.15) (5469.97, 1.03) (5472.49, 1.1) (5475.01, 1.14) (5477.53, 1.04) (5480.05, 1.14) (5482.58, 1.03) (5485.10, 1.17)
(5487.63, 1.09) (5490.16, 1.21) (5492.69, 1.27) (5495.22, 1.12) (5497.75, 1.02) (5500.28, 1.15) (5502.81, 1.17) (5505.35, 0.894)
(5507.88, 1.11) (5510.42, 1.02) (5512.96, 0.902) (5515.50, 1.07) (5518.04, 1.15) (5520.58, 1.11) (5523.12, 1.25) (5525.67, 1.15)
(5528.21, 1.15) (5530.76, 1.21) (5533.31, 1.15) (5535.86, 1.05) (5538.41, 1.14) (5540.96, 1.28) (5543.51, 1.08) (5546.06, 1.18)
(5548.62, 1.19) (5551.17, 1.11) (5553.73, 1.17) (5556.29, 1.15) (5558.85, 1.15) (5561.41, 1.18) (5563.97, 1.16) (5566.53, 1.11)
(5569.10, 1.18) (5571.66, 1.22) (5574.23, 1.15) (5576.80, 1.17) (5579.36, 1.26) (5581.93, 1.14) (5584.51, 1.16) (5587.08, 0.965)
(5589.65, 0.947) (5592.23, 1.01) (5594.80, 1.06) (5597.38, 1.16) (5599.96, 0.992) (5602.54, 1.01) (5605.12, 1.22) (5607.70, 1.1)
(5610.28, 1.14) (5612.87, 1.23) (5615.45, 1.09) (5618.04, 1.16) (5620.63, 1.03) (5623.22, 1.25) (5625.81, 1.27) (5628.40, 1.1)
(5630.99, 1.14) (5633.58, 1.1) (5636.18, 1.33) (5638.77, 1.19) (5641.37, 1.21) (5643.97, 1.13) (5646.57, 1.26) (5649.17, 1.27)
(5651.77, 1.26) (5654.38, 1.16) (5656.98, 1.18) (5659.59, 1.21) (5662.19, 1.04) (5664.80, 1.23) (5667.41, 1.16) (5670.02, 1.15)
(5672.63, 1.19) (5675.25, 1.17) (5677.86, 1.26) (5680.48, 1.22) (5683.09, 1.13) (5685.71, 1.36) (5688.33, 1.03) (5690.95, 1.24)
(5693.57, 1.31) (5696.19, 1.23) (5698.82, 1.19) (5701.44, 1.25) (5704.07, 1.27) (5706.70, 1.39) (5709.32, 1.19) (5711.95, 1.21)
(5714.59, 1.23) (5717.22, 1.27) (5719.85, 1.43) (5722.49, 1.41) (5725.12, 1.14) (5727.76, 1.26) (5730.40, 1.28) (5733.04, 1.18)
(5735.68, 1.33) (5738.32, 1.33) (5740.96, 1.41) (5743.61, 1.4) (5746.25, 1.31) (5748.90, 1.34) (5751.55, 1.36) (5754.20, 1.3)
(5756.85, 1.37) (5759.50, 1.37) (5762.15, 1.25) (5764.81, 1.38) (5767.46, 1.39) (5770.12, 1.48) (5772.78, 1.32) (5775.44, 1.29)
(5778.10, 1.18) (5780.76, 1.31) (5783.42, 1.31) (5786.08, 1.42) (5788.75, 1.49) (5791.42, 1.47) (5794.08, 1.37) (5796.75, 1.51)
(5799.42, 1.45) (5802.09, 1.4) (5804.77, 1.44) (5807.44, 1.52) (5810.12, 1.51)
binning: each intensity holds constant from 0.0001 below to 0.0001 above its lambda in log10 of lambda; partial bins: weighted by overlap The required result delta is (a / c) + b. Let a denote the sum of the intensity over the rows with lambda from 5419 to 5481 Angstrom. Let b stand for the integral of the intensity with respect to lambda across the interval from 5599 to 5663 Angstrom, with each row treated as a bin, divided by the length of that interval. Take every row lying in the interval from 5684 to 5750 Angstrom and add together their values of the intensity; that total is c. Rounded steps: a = 27.1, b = 1.16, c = 32.0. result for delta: 2.01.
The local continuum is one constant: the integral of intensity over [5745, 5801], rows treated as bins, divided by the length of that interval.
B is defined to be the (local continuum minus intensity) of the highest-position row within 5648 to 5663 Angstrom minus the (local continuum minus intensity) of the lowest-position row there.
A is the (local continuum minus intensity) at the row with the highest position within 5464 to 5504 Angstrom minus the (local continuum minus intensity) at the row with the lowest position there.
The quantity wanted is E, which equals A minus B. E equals -0.38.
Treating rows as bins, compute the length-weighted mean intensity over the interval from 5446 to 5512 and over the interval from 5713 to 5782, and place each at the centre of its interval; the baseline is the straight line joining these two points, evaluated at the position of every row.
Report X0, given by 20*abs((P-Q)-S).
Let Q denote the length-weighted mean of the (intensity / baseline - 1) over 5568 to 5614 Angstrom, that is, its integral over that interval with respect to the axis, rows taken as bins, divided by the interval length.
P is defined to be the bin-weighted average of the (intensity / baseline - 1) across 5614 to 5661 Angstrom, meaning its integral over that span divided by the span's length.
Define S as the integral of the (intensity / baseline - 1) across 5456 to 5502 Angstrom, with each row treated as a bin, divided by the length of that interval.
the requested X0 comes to 0.1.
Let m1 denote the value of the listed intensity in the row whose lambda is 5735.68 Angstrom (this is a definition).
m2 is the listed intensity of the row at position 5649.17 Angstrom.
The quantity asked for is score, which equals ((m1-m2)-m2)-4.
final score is -5.21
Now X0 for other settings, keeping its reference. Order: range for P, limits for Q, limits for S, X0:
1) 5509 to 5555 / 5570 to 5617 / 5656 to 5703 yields 2.2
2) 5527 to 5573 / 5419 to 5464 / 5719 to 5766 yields 0.6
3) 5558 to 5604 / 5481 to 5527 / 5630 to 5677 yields 0.4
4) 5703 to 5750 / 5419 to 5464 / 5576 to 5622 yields 0.5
